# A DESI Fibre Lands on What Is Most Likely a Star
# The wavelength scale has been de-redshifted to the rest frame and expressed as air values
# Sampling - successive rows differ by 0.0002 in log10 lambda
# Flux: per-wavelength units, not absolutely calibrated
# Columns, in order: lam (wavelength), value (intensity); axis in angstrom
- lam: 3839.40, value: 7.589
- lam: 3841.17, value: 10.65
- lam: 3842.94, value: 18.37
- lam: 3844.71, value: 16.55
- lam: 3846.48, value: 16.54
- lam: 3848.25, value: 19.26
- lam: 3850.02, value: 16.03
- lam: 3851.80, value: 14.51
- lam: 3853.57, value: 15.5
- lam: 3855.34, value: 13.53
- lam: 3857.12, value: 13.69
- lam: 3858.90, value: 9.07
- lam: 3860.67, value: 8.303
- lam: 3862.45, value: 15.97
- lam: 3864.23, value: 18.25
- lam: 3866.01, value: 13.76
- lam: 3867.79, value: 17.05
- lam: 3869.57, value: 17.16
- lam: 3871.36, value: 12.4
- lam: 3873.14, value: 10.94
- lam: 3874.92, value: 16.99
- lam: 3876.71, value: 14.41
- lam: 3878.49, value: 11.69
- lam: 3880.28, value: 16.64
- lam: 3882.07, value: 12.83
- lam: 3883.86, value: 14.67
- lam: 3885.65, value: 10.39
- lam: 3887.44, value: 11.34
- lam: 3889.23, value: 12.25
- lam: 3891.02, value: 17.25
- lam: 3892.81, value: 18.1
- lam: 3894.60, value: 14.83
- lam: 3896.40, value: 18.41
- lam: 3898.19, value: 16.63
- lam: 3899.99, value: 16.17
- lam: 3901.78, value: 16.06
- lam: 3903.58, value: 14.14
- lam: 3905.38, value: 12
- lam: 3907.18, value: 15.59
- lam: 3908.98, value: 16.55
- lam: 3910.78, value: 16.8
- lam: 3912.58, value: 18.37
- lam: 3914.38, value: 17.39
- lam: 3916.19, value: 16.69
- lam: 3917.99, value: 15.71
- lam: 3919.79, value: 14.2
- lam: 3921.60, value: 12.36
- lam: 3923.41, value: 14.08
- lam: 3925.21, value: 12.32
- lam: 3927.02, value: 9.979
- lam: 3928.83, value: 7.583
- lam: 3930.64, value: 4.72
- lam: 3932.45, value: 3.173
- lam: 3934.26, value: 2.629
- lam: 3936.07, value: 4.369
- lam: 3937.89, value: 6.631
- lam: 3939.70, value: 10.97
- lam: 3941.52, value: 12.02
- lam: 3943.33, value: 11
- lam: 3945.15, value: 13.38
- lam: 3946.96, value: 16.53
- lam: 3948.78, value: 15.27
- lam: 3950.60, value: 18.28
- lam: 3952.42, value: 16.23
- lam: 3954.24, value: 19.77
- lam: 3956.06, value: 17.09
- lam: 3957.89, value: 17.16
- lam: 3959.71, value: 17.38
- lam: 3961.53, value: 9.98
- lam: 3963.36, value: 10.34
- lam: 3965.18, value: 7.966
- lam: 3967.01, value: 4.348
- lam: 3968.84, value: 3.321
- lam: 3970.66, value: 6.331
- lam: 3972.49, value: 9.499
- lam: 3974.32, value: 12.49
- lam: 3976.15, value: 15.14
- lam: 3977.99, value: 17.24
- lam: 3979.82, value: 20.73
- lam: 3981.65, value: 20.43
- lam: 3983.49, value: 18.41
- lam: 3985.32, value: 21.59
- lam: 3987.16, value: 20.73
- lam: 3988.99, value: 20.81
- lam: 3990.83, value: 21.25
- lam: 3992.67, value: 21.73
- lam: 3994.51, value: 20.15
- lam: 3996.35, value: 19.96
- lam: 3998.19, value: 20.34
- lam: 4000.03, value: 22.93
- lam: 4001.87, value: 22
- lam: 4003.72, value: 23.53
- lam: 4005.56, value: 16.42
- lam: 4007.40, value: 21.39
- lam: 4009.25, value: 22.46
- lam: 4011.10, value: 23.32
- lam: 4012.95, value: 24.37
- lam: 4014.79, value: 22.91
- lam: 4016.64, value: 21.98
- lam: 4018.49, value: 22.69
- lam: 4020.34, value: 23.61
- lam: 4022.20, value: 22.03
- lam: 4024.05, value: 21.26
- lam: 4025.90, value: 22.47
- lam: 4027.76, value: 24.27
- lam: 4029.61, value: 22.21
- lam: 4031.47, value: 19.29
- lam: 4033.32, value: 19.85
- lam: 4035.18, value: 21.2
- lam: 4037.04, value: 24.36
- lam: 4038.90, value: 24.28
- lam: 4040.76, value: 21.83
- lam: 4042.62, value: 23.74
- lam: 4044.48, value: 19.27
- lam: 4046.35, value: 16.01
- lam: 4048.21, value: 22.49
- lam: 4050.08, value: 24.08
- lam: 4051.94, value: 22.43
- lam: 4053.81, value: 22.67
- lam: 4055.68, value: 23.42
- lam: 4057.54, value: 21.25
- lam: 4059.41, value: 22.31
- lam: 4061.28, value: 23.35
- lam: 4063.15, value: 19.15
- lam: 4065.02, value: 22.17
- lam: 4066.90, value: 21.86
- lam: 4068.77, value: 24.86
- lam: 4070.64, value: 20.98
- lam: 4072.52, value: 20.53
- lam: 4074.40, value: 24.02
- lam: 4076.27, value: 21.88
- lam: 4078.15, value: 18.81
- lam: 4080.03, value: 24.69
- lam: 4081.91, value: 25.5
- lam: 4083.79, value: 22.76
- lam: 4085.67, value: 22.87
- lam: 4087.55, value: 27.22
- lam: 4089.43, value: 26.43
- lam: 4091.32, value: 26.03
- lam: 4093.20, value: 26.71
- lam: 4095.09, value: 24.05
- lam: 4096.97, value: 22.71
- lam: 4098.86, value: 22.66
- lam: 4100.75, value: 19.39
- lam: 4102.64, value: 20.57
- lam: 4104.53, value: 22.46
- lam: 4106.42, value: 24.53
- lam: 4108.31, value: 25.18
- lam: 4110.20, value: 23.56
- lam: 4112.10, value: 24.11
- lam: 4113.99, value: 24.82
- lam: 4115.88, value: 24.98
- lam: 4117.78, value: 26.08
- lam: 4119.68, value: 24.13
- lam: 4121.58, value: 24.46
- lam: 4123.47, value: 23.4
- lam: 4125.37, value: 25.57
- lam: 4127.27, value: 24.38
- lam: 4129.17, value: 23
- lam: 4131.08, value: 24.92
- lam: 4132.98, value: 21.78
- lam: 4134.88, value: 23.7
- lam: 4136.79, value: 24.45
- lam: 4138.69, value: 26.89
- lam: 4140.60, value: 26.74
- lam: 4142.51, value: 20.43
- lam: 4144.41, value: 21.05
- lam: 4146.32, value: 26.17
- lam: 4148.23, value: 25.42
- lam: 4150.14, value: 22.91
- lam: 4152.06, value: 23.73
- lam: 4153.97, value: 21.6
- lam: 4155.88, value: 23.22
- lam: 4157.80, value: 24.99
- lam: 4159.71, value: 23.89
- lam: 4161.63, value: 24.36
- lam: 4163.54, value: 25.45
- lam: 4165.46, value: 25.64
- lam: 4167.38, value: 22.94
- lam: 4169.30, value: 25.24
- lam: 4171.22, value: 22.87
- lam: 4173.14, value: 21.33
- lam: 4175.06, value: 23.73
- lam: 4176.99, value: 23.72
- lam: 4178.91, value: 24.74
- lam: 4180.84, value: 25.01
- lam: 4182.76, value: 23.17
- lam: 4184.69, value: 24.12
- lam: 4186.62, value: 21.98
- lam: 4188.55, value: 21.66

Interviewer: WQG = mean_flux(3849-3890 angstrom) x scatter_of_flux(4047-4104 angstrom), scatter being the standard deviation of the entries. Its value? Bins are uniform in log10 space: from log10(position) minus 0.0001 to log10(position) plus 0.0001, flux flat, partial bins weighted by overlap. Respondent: 30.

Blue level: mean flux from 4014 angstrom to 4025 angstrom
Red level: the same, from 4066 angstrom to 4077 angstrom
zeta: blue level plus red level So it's 44.8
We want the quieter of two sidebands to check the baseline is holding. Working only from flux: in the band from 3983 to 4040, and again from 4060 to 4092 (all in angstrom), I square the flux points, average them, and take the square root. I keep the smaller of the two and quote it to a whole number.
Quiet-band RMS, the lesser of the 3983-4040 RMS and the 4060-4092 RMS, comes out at 22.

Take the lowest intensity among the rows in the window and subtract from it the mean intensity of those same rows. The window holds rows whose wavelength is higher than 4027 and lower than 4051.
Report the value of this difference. -5.7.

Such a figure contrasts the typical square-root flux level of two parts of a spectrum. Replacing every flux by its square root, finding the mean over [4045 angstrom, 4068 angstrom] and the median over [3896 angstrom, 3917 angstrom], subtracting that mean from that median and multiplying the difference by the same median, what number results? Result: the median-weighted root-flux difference -2.4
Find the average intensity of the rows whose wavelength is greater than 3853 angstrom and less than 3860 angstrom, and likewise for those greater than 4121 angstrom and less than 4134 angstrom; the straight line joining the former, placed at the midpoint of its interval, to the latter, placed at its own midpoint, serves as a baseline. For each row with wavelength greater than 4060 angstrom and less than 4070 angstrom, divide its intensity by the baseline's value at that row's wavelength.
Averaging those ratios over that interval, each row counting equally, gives 1.04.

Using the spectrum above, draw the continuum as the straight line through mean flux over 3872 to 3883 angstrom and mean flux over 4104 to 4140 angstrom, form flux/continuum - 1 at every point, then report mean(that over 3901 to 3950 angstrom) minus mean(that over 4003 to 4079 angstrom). -0.28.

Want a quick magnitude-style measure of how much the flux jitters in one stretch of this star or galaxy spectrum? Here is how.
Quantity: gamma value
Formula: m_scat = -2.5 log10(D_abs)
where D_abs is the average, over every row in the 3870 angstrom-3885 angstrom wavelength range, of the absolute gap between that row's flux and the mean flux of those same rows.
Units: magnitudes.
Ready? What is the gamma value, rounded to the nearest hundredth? -0.67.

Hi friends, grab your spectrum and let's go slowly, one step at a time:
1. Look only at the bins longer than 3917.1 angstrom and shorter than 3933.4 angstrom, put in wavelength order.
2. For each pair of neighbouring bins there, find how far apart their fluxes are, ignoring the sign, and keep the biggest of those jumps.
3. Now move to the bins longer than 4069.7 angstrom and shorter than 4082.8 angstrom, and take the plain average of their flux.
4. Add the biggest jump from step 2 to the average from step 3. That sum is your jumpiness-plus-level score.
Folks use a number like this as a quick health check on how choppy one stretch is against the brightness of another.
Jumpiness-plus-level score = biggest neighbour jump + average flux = 25.2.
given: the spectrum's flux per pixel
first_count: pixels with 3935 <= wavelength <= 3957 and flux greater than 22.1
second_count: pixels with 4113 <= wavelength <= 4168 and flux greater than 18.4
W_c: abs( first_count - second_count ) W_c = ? 29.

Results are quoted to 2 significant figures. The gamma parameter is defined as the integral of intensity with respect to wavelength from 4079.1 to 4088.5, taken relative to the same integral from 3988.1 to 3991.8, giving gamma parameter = 3.0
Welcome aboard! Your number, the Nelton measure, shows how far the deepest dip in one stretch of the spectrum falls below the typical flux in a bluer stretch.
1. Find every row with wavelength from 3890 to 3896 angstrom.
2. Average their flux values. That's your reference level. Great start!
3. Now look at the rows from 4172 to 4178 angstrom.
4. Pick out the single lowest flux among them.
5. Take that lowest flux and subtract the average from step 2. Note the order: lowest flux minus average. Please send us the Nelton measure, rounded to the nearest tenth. 4.6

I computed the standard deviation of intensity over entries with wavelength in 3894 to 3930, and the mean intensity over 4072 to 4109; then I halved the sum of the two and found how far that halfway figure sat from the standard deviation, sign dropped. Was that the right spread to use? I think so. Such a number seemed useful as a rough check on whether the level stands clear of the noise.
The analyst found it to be 10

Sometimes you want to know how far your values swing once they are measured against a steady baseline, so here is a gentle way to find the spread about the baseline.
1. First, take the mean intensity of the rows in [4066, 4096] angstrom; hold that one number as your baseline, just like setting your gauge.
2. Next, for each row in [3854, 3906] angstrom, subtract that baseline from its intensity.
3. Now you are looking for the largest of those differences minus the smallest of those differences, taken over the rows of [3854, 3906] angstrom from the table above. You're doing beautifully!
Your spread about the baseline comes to 10.1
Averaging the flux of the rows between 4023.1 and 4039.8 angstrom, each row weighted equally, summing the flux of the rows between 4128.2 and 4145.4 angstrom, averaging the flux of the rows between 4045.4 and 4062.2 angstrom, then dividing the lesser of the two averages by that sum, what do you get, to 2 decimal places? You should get 0.10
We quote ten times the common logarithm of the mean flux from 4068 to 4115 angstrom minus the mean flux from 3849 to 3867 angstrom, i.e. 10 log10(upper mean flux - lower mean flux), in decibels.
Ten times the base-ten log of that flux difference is 9.8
